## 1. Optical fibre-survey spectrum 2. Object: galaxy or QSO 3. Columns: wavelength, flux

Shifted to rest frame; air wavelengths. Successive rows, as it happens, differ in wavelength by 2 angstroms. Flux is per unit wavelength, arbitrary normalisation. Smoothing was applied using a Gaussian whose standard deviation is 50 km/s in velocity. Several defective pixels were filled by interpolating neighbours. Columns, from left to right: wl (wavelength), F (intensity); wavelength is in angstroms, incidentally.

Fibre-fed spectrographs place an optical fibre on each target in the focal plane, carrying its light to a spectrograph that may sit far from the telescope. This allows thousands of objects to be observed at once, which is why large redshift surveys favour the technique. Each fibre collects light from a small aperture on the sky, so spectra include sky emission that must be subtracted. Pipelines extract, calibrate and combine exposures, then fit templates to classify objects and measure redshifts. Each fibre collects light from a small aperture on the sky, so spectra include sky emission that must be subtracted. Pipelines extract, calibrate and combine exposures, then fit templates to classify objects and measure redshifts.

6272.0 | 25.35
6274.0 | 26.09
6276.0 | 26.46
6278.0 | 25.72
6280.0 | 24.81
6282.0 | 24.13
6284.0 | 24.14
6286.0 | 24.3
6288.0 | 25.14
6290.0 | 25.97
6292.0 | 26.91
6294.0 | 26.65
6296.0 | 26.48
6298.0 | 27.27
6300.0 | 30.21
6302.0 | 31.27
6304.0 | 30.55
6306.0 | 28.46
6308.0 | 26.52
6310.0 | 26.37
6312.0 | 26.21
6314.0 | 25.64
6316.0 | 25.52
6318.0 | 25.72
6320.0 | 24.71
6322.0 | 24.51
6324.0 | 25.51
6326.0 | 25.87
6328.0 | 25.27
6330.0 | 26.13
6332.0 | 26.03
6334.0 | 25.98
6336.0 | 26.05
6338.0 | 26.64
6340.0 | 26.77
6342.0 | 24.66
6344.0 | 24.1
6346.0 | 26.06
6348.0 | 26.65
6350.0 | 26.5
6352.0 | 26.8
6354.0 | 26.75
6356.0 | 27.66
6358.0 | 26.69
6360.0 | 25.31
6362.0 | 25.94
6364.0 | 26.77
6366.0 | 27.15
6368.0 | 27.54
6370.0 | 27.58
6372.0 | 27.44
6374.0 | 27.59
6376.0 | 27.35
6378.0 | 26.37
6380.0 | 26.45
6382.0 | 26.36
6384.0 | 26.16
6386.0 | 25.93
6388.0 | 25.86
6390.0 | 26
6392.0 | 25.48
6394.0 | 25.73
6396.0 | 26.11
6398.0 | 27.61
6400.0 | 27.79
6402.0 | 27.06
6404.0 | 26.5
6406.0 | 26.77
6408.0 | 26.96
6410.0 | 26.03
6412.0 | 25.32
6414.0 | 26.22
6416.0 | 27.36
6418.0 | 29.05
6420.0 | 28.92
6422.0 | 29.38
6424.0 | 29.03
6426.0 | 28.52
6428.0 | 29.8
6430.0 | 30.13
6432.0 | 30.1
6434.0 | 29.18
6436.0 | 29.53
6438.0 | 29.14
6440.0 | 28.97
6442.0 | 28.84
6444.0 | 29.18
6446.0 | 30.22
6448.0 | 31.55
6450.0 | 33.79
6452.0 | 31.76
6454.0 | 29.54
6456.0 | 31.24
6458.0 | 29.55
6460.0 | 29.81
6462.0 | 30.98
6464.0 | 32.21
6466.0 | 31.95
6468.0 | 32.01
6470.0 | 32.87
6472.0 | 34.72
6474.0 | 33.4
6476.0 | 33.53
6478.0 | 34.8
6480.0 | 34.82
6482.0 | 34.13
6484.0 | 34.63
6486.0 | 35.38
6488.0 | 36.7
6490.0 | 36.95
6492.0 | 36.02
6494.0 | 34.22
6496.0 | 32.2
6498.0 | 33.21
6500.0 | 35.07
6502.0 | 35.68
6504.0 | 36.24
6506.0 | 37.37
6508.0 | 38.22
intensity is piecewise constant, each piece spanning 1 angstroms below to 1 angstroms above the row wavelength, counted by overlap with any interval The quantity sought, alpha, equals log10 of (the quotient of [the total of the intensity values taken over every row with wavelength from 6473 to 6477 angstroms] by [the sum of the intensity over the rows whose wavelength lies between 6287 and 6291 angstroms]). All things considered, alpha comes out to 0.12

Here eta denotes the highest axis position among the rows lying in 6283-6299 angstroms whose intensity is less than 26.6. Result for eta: 6296.0 angstroms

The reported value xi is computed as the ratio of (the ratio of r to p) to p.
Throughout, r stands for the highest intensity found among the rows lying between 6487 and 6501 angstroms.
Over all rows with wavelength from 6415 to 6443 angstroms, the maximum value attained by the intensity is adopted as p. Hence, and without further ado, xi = 0.041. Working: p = 30.13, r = 36.95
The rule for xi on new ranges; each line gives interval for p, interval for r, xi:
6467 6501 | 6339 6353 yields 0.020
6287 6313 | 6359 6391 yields 0.028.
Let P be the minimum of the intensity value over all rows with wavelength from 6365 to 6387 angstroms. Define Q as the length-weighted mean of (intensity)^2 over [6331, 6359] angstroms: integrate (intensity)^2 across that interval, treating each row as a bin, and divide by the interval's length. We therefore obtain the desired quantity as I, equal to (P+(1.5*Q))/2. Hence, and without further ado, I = 530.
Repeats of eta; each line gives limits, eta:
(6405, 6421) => 6414.0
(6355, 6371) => 6362.0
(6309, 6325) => 6324.0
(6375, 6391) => 6390.0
